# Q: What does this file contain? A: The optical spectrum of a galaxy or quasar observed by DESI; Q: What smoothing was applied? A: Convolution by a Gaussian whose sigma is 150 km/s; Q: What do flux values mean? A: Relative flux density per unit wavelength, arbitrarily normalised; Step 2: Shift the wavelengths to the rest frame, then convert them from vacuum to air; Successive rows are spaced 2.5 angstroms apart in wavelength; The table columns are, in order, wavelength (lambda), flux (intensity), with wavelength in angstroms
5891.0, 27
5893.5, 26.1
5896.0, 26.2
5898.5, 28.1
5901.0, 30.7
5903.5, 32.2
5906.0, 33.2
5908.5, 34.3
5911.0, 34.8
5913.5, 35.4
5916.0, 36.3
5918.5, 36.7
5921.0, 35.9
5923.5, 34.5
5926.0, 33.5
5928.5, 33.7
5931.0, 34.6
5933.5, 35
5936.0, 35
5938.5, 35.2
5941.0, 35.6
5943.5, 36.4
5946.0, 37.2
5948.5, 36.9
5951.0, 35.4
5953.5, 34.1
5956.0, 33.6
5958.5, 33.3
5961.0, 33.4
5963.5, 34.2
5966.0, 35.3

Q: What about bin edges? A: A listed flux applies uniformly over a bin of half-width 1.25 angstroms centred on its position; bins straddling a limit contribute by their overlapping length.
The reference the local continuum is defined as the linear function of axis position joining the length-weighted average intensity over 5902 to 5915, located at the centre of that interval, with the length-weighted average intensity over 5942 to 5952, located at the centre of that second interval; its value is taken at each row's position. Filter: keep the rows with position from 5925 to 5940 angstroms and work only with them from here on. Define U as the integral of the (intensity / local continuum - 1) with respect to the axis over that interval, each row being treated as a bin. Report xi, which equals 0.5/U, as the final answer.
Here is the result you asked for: -1.19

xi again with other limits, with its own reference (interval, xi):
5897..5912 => -0.68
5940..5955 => -2.01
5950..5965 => -0.39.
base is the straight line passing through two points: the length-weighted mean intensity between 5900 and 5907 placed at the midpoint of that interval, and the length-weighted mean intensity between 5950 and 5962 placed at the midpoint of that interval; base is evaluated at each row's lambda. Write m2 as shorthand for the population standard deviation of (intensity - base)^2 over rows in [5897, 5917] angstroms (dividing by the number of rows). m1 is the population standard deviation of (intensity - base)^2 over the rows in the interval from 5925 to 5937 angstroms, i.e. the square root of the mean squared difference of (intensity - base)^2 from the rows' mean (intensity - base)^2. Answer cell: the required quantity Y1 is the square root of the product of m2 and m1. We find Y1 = 2.6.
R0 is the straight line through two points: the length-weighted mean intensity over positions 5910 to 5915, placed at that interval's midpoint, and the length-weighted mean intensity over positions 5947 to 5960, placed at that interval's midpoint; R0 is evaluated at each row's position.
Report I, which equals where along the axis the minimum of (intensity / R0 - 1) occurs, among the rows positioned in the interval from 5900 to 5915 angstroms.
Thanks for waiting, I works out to 5901.0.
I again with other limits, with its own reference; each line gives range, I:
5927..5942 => 5928.5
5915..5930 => 5926.0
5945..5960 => 5958.5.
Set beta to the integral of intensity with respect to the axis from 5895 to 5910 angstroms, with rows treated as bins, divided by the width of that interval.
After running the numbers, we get 30.9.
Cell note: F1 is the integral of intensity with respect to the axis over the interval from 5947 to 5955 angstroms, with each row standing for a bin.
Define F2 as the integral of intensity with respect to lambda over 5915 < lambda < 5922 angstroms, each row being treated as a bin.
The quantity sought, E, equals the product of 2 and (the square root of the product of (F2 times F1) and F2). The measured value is 8563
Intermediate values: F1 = 284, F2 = 254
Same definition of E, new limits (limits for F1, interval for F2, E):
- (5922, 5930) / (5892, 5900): 7104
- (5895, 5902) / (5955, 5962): 6590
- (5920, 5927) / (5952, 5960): 8398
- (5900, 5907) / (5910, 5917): 7442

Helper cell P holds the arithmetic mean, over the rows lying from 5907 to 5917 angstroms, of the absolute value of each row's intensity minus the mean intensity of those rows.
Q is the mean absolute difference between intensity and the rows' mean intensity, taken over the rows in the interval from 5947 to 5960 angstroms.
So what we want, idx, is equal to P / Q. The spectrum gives 0.55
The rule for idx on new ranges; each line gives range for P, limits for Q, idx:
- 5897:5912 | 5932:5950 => 2.35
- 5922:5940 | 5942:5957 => 0.42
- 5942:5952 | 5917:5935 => 0.66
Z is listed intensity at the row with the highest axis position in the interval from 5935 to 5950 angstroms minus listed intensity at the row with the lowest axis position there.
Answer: 1.9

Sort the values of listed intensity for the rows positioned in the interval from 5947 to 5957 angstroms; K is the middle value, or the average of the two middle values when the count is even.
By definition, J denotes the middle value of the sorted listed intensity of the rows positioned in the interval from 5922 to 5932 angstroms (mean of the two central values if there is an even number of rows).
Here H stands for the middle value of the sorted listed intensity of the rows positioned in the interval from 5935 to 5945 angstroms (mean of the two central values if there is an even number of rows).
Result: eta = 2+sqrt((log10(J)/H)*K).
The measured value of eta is 3.23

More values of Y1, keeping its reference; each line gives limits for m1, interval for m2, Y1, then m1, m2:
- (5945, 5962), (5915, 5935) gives 5.6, 5.1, 6.1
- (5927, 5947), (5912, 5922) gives 3.4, 3.7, 3.2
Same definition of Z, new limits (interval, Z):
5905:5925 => 1.3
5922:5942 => 1.1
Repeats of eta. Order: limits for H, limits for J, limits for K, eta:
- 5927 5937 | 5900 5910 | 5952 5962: 3.21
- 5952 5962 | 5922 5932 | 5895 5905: 3.16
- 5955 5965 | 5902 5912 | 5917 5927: 3.27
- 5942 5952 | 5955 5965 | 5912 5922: 3.23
